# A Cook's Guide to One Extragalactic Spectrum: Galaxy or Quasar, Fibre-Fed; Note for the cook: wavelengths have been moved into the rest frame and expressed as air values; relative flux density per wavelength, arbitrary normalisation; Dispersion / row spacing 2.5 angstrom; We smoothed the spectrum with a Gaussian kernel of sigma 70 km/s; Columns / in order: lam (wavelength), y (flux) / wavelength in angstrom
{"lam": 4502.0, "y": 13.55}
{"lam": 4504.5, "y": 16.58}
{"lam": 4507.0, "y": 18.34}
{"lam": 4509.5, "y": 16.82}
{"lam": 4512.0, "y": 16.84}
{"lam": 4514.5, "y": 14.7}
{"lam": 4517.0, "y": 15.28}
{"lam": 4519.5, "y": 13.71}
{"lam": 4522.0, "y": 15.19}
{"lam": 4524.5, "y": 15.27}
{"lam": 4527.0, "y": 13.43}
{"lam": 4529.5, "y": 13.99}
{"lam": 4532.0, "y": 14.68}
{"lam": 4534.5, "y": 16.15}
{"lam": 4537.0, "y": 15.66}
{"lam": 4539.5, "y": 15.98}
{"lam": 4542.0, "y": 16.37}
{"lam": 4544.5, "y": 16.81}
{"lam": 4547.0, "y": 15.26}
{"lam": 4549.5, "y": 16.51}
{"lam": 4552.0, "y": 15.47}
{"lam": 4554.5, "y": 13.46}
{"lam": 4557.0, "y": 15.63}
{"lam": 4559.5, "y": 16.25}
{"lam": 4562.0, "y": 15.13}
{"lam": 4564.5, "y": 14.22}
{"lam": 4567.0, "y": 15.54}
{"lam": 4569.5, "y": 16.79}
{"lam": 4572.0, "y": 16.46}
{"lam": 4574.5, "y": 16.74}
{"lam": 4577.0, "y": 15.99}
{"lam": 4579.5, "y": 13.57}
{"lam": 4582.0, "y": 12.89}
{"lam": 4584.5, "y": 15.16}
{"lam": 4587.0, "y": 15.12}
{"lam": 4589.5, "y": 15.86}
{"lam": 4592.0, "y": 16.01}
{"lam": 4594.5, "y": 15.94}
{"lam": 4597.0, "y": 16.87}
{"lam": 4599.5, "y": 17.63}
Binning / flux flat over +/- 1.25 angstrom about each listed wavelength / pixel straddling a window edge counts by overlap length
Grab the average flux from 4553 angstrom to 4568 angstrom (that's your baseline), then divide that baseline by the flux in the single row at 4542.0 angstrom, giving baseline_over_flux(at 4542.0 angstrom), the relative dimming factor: 0.92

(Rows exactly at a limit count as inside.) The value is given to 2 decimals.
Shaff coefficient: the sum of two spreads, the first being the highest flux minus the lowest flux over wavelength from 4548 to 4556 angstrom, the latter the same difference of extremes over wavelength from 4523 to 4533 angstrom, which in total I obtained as 4.89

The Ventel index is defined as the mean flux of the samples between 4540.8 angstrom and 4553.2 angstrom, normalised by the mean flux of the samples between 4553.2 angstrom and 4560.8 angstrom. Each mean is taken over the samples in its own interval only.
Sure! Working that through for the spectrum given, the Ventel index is 1.06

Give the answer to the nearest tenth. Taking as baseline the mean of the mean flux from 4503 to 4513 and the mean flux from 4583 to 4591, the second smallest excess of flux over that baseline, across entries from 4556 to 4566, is -1.1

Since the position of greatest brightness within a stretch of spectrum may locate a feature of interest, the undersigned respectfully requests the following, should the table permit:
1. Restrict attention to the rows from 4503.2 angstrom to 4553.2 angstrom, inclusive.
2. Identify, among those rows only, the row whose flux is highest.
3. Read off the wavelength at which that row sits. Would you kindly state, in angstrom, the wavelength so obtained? 4507.0 angstrom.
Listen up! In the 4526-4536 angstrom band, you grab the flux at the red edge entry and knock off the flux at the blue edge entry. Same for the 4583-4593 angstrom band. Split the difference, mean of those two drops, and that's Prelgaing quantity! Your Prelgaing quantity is 1.8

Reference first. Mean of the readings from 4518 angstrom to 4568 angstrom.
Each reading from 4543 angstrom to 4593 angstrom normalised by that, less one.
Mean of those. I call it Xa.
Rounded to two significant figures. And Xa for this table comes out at 0.014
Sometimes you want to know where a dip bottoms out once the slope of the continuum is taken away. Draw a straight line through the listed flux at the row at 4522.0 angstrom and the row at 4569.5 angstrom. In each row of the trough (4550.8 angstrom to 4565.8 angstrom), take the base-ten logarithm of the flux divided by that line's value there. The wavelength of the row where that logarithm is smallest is 4554.5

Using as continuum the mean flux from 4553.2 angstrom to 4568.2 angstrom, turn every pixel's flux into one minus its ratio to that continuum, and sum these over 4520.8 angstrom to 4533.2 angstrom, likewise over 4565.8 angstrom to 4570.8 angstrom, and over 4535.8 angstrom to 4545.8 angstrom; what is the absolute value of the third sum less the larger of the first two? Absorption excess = 0.49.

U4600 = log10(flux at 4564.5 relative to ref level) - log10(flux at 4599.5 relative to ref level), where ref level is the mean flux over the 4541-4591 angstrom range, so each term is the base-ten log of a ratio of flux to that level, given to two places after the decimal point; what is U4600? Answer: -0.09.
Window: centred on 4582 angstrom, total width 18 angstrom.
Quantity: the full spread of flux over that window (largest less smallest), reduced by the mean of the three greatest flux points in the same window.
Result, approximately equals -12.3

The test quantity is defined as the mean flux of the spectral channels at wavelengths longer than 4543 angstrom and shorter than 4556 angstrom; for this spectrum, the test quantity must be 15.5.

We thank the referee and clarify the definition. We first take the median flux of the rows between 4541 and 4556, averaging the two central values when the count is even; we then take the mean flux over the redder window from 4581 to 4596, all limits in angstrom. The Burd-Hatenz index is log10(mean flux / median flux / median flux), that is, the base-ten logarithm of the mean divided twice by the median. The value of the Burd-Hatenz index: -1.22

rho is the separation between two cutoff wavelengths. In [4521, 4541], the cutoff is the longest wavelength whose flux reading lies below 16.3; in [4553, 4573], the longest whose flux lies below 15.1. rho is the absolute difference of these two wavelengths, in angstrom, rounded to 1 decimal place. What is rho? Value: 25.0 angstrom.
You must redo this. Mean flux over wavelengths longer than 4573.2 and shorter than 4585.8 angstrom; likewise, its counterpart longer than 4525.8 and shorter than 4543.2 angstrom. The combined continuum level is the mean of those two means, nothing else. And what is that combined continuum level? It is 15.0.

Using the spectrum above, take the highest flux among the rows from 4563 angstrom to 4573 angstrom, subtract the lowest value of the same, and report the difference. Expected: 2.6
